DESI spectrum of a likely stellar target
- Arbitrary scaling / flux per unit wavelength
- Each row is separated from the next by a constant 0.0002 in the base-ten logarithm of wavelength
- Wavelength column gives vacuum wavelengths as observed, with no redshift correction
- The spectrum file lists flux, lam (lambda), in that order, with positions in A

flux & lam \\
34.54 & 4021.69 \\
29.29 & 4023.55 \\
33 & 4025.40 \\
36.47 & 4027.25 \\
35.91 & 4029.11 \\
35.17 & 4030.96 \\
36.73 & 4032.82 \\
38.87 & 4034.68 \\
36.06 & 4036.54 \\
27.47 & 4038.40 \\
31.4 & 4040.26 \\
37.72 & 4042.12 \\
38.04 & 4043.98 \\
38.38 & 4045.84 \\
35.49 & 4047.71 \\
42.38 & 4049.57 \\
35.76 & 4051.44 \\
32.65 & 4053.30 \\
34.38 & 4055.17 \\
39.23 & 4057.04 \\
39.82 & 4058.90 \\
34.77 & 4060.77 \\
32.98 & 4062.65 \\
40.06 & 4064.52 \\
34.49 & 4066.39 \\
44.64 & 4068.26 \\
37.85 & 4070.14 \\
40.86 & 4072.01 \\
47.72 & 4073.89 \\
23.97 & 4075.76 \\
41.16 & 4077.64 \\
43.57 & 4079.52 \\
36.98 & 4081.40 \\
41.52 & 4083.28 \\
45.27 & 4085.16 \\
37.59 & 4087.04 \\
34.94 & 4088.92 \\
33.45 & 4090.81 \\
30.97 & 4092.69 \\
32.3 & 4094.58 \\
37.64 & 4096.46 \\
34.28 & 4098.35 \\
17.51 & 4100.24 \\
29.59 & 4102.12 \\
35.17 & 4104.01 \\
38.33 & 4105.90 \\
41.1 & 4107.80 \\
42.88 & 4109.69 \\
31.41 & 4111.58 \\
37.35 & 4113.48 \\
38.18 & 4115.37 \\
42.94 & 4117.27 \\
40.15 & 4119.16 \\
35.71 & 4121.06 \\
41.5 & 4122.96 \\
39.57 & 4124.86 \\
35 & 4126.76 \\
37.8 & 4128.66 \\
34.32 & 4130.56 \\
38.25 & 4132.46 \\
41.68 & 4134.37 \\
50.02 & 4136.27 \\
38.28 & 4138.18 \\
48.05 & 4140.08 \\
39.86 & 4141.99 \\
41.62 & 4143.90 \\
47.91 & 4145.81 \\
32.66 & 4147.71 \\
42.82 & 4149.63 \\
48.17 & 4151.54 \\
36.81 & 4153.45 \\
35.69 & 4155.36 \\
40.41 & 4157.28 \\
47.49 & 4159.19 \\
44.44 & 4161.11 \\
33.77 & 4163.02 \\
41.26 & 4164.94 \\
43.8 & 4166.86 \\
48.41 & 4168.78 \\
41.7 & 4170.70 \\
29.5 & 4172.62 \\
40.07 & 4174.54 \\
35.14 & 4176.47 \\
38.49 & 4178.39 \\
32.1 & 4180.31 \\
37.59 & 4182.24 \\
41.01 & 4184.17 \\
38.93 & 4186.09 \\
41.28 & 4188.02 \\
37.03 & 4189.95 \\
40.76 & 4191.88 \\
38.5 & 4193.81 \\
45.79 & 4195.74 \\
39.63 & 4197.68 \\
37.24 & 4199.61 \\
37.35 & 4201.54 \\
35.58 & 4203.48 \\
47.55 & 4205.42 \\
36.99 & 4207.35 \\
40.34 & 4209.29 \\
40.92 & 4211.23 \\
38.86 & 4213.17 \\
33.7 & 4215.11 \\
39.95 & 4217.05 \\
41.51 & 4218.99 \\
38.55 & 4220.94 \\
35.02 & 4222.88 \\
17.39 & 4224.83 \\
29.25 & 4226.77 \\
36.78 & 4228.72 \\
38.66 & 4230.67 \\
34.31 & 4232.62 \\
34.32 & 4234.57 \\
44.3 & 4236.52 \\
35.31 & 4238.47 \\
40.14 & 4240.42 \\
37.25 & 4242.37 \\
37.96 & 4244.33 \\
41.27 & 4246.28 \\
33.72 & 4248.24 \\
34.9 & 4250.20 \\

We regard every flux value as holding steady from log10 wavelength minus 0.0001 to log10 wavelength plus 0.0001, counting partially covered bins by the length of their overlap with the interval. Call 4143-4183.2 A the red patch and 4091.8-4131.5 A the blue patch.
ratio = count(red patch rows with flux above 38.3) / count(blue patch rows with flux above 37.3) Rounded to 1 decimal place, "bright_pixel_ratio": 1.2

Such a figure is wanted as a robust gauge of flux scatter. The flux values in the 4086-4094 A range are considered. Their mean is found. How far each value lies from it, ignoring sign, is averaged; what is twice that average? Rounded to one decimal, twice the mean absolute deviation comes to 4.1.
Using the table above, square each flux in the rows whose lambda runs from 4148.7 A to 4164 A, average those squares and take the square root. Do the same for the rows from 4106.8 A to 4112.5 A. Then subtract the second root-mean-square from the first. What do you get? 3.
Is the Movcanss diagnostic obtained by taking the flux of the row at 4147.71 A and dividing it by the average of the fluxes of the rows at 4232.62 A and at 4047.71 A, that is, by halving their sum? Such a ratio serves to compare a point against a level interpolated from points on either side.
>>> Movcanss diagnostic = 0.94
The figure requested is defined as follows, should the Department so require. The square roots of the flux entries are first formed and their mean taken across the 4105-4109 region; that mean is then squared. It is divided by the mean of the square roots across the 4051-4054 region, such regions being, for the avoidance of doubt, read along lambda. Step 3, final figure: 6.8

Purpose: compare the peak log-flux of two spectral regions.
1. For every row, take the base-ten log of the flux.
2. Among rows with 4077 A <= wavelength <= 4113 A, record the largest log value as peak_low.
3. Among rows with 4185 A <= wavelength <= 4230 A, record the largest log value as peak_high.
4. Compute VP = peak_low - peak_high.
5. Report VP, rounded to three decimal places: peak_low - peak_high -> -0.021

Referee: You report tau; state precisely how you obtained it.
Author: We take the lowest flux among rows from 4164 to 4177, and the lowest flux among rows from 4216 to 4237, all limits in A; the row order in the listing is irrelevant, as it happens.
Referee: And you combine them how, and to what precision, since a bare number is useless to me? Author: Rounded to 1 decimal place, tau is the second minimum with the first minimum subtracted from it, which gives -12.1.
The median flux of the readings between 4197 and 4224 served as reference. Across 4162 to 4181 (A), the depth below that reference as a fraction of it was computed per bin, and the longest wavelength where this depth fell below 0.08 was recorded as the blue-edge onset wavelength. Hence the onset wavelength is 4178.39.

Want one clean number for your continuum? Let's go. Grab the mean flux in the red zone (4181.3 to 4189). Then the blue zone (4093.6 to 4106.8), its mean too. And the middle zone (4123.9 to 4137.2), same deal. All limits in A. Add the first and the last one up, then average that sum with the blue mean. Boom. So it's 56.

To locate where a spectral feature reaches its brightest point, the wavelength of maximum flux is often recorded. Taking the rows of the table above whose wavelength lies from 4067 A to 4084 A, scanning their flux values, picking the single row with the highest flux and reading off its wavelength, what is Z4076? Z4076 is 4073.89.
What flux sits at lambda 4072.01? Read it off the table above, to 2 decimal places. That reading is 40.86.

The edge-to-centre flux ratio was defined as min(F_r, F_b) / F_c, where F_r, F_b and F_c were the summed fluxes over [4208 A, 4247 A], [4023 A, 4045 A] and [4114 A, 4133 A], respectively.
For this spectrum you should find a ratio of 1.1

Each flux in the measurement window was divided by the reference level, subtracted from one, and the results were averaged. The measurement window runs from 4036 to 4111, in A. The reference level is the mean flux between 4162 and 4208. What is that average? 0.07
